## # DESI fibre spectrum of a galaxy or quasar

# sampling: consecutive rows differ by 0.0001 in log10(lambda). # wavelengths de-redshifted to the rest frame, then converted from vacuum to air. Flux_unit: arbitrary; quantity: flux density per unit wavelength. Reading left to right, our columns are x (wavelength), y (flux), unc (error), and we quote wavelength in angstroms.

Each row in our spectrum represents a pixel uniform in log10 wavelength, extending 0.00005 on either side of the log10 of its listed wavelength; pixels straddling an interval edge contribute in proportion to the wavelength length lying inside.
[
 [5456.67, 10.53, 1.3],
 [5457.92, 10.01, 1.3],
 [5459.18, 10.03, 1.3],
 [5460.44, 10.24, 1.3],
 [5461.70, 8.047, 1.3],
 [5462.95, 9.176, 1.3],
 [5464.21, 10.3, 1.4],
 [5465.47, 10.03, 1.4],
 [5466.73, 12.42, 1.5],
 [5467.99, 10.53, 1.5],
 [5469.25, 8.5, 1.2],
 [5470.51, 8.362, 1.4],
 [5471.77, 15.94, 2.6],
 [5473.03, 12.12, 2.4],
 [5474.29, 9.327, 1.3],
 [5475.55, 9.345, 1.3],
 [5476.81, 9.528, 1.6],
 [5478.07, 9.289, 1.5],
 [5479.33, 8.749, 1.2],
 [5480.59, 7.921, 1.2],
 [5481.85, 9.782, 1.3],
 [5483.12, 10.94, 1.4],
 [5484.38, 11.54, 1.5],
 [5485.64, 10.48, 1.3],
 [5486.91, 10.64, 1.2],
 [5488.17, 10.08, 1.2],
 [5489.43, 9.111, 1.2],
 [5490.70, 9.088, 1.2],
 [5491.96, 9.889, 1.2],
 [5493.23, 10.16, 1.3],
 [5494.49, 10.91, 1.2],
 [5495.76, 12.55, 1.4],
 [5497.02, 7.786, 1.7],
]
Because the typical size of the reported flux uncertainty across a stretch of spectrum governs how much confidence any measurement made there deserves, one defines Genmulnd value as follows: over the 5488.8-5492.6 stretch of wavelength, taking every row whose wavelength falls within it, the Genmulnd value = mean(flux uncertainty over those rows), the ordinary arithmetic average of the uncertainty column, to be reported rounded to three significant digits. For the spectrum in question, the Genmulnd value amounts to 1.20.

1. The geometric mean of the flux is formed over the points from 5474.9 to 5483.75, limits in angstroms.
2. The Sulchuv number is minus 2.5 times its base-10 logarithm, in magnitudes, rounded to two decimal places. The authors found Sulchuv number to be -2.42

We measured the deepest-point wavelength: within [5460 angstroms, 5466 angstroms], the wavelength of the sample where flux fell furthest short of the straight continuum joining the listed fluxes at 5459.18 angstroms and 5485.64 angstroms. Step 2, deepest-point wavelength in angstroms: 5461.70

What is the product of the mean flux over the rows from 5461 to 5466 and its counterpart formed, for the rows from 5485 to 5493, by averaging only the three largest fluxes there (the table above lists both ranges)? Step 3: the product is 98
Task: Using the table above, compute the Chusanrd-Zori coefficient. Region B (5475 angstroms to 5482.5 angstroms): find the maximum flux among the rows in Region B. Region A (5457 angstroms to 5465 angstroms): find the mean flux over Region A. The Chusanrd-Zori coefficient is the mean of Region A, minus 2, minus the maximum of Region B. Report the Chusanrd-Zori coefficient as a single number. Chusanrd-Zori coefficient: -2.1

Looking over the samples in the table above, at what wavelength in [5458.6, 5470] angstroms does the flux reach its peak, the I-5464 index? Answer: 5466.73 angstroms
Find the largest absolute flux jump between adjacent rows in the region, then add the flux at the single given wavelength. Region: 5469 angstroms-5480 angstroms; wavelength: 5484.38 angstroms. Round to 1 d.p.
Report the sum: 19.1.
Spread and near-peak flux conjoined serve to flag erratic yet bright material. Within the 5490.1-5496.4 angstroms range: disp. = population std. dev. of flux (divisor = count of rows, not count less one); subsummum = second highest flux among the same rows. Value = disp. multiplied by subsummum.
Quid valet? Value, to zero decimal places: 13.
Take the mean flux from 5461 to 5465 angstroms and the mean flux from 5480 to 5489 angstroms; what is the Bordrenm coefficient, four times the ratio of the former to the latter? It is 3.6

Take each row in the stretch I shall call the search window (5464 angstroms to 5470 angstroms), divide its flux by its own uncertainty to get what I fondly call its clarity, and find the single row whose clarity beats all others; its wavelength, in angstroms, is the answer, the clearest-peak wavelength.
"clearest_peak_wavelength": 5466.73 angstroms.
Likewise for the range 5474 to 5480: 5479.33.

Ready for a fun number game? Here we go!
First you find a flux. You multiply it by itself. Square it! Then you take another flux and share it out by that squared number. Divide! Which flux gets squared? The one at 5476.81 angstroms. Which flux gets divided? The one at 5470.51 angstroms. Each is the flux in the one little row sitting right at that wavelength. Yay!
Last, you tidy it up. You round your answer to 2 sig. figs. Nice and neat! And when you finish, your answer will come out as 0.092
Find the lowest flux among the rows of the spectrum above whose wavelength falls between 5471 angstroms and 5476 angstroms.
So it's 9.327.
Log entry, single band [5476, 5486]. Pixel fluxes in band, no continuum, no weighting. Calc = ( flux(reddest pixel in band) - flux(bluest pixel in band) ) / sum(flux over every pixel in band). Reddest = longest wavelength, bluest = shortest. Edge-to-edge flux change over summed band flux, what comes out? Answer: 0.01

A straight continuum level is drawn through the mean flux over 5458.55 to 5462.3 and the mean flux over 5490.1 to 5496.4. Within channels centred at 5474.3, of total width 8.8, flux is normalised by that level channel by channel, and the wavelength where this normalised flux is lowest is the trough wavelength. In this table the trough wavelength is 5470.51 angstroms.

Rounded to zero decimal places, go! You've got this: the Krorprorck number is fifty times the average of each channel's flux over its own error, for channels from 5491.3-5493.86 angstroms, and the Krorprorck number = 401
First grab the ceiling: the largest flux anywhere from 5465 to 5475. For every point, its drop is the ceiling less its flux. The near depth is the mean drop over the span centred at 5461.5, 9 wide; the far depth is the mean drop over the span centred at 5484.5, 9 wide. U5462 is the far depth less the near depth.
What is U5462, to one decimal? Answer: -0.5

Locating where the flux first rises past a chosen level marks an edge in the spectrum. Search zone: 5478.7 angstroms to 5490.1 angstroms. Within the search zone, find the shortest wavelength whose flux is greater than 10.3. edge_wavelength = 5483.12 angstroms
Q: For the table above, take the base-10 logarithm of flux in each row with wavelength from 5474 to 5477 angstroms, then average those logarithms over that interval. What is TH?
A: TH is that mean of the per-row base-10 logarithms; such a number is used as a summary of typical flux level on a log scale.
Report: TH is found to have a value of 0.97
